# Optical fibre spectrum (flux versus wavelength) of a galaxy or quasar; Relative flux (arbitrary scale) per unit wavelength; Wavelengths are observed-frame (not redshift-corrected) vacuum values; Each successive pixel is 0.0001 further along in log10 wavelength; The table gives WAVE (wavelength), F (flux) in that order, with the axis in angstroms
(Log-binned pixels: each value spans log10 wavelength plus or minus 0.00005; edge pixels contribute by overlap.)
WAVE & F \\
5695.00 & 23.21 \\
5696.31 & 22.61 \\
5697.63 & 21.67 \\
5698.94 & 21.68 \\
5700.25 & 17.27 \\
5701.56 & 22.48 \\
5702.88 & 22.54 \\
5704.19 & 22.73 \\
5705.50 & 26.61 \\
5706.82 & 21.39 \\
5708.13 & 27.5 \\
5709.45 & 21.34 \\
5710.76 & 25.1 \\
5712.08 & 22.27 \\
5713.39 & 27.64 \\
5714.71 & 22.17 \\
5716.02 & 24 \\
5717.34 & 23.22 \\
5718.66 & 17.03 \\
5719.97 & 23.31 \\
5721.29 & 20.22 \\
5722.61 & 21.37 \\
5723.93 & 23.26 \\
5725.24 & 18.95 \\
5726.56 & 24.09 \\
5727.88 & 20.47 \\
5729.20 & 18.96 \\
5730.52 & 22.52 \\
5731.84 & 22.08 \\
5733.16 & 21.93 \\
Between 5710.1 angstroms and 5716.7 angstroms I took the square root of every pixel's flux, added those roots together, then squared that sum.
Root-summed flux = 605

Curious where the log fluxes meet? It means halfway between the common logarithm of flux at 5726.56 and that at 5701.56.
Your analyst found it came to 1.37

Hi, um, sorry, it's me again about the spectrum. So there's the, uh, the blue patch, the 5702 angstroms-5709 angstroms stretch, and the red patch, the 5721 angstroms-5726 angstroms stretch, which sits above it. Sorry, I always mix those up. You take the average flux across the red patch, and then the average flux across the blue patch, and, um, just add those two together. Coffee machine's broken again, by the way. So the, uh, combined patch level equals 45.1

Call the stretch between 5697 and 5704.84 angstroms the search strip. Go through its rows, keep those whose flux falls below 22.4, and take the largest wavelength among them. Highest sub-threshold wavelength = 5700.25 angstroms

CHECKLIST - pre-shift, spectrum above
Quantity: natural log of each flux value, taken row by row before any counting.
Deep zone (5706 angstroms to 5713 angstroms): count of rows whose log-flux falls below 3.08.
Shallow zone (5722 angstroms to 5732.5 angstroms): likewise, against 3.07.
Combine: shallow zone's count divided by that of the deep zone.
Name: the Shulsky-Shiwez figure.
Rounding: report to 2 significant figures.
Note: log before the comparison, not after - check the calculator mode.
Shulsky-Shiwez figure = 2.0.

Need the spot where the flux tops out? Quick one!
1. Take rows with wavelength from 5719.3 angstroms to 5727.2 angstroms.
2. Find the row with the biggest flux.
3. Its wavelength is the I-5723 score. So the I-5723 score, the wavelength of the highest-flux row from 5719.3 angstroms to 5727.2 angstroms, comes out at 5726.56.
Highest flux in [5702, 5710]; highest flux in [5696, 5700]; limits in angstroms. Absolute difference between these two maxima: 4.9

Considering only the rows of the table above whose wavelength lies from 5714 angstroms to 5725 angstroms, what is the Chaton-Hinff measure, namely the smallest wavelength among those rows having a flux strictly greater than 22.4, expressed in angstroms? 5716.02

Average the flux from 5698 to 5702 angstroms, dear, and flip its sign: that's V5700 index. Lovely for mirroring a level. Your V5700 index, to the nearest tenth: -20.5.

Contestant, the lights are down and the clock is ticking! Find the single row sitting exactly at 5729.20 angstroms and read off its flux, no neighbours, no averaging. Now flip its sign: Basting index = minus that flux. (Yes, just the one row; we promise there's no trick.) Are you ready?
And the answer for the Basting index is -19.0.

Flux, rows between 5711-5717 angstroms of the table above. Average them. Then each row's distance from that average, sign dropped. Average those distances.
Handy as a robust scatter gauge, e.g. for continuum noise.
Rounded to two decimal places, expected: 1.81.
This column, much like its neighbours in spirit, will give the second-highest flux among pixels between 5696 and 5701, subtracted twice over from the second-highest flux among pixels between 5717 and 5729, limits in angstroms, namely -20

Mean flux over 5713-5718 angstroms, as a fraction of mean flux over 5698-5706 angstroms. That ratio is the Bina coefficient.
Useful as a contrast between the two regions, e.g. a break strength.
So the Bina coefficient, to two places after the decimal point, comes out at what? 1.09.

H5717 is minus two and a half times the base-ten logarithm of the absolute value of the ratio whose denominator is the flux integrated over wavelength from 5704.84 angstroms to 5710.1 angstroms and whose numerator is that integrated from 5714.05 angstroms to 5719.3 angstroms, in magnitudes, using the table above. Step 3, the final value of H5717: 0.12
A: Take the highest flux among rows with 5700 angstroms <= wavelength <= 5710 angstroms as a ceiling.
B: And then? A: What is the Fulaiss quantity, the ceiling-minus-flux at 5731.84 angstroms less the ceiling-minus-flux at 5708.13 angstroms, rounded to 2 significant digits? 5.4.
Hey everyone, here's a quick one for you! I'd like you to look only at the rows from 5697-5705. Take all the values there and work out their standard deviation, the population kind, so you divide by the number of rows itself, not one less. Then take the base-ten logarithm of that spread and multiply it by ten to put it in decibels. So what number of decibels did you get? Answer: 2.77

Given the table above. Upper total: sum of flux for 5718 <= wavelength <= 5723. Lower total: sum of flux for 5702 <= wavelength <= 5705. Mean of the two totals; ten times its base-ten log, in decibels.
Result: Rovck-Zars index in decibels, 18.0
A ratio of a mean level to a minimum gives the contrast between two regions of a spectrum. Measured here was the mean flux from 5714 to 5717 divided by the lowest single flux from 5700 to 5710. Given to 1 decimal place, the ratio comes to 1.3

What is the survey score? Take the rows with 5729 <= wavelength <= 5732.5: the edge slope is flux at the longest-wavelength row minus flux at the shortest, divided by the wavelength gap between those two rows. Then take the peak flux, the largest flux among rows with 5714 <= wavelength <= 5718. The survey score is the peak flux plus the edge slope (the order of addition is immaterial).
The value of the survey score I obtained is 25.2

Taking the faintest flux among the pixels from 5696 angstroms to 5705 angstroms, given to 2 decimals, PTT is 17.27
